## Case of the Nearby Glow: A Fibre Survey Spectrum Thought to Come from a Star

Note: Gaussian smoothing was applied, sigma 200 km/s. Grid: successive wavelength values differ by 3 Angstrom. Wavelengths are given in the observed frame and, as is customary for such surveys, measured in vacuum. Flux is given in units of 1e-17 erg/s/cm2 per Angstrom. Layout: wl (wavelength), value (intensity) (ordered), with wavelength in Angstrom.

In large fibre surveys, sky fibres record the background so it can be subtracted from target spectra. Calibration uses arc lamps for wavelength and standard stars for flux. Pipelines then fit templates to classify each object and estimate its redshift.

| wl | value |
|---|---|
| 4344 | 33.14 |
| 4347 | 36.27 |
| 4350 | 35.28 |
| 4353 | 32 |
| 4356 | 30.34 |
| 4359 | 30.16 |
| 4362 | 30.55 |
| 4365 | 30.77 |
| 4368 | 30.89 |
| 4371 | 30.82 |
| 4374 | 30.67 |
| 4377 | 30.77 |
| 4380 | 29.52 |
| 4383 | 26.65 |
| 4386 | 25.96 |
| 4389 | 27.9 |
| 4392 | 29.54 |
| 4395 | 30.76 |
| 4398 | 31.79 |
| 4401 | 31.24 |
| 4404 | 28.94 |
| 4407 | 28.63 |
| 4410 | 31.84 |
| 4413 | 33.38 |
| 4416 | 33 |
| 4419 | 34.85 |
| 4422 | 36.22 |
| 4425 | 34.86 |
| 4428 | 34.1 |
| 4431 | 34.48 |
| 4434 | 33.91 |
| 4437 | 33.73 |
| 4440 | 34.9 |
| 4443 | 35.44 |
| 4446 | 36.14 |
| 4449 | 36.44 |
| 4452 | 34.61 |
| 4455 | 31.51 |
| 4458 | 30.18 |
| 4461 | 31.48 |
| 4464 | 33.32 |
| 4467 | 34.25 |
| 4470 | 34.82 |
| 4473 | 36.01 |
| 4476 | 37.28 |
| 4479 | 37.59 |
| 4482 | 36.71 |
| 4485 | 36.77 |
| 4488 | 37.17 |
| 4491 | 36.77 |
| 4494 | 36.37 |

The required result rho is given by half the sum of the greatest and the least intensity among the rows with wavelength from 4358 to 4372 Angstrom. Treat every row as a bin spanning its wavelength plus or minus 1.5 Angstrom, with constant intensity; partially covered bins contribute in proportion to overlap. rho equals 31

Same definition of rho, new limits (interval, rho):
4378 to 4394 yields 28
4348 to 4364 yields 33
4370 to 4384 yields 29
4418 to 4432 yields 35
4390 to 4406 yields 30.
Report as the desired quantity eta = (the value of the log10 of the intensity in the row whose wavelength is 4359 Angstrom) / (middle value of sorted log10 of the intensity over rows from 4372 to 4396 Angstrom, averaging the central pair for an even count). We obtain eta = 1.006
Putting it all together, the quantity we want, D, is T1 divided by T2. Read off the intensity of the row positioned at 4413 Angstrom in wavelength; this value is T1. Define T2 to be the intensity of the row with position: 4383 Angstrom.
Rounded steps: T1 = 33.38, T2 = 26.65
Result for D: 1.25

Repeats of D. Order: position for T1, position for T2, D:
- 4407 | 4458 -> 0.95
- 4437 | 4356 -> 1.11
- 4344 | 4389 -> 1.19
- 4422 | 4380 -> 1.23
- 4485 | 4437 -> 1.09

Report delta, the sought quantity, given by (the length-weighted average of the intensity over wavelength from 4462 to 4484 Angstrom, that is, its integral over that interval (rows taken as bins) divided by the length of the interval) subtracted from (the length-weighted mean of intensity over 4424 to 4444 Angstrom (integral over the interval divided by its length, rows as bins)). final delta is -1.2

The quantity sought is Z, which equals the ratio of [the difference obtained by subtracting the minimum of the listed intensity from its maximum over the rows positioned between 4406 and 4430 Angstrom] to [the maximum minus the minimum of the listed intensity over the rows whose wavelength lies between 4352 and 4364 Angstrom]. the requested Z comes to 4.1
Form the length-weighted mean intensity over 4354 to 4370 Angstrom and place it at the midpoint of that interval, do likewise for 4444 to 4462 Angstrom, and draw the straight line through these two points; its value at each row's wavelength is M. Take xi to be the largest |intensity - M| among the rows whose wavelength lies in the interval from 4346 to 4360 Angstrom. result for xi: 6.2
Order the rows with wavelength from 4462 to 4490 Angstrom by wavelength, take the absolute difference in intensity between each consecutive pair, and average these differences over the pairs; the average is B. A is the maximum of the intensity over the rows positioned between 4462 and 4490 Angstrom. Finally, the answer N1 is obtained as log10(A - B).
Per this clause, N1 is 1.57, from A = 37.59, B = 0.7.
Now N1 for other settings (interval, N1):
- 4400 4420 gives 1.52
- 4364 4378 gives 1.49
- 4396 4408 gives 1.49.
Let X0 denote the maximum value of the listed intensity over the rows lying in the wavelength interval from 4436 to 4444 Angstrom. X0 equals 35.44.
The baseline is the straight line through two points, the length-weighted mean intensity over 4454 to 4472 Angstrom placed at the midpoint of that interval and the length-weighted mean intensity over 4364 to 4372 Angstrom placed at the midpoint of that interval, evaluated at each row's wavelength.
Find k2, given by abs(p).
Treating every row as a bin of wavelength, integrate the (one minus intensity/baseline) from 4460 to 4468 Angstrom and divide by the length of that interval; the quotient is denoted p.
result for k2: 0.009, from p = -0.009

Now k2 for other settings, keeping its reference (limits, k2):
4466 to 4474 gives 0.066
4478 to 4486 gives 0.118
